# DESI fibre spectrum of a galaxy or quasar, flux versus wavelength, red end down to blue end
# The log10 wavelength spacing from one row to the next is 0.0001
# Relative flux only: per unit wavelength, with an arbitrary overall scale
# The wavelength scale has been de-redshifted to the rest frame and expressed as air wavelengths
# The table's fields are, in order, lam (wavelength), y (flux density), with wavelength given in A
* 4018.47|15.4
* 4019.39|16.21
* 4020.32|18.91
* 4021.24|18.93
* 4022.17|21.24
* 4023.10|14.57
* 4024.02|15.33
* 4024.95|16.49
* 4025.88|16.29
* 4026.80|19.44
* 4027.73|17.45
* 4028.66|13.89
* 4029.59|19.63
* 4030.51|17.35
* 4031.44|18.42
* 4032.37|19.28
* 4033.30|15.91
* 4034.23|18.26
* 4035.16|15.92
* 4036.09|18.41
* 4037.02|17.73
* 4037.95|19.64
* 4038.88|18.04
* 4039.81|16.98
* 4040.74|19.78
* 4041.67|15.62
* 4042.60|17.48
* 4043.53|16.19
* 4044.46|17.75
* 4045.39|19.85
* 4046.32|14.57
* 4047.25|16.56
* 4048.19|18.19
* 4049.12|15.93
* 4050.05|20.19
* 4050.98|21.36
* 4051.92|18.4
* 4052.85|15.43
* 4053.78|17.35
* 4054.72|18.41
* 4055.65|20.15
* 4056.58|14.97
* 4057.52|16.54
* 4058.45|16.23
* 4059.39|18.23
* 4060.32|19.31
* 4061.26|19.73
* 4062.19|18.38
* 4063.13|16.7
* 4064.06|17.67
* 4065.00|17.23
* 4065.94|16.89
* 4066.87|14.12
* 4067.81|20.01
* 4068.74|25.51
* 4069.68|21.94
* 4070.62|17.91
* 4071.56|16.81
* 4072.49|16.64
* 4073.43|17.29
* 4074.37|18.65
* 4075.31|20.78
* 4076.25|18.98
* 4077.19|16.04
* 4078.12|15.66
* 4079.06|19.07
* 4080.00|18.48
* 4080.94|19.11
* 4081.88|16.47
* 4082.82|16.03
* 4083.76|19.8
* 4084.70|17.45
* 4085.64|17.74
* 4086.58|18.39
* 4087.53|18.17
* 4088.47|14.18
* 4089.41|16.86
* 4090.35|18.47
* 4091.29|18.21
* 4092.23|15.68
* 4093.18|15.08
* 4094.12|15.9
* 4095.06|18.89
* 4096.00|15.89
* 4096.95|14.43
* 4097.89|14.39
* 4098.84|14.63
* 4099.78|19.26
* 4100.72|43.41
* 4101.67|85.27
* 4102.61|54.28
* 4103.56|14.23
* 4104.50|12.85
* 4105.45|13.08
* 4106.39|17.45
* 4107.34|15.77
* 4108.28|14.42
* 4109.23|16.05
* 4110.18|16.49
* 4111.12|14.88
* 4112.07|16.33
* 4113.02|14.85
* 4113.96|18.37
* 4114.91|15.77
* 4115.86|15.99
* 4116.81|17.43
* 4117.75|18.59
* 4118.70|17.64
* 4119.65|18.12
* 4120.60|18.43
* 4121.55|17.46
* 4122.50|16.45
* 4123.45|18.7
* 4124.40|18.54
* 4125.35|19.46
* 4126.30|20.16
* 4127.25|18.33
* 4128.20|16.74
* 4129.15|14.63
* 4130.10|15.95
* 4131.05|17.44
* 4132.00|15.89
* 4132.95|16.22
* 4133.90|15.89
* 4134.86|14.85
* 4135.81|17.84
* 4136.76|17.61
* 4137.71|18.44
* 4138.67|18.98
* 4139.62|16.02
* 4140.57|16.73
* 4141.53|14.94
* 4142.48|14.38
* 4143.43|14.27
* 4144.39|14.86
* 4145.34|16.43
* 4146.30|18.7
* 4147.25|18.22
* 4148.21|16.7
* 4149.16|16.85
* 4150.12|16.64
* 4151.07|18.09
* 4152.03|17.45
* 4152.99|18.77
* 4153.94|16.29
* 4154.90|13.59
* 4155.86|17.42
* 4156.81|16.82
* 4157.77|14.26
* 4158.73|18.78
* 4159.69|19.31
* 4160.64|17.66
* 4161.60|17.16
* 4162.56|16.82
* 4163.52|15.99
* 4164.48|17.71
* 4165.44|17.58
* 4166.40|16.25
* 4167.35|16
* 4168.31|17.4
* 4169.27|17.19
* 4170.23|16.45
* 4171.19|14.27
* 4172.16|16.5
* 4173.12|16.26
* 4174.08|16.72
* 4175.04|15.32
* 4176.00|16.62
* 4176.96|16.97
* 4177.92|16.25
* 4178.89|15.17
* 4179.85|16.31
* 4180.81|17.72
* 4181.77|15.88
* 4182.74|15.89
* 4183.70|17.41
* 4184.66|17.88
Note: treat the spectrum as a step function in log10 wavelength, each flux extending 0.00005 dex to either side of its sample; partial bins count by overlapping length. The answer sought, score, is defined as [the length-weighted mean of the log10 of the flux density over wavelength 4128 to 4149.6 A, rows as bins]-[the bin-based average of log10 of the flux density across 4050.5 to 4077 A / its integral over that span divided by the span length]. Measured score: -0.04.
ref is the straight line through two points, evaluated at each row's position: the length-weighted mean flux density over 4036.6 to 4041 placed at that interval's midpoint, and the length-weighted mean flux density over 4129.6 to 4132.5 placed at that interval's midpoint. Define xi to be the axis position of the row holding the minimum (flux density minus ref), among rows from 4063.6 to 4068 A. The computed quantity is 4066.87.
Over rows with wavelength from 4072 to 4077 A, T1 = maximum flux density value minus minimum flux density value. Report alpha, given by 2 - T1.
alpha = -2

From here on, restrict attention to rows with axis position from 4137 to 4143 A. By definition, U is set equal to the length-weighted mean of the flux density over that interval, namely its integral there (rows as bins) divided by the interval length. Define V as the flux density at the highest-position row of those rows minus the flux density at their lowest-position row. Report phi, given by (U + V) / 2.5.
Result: 5.0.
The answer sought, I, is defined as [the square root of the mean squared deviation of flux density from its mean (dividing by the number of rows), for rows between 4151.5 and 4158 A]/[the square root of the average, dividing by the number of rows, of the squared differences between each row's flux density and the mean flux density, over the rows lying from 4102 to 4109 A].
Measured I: 0.1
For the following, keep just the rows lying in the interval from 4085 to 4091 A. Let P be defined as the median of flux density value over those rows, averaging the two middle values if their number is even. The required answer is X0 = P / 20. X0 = 0.90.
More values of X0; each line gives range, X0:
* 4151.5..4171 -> 0.86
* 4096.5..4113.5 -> 0.77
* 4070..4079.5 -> 0.88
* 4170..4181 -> 0.82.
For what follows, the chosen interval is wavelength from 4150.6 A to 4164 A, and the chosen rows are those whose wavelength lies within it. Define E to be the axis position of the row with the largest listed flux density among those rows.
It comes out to 4159.69 A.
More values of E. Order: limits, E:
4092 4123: 4101.67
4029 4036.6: 4029.59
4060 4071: 4068.74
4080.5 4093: 4083.76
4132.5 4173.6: 4159.69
